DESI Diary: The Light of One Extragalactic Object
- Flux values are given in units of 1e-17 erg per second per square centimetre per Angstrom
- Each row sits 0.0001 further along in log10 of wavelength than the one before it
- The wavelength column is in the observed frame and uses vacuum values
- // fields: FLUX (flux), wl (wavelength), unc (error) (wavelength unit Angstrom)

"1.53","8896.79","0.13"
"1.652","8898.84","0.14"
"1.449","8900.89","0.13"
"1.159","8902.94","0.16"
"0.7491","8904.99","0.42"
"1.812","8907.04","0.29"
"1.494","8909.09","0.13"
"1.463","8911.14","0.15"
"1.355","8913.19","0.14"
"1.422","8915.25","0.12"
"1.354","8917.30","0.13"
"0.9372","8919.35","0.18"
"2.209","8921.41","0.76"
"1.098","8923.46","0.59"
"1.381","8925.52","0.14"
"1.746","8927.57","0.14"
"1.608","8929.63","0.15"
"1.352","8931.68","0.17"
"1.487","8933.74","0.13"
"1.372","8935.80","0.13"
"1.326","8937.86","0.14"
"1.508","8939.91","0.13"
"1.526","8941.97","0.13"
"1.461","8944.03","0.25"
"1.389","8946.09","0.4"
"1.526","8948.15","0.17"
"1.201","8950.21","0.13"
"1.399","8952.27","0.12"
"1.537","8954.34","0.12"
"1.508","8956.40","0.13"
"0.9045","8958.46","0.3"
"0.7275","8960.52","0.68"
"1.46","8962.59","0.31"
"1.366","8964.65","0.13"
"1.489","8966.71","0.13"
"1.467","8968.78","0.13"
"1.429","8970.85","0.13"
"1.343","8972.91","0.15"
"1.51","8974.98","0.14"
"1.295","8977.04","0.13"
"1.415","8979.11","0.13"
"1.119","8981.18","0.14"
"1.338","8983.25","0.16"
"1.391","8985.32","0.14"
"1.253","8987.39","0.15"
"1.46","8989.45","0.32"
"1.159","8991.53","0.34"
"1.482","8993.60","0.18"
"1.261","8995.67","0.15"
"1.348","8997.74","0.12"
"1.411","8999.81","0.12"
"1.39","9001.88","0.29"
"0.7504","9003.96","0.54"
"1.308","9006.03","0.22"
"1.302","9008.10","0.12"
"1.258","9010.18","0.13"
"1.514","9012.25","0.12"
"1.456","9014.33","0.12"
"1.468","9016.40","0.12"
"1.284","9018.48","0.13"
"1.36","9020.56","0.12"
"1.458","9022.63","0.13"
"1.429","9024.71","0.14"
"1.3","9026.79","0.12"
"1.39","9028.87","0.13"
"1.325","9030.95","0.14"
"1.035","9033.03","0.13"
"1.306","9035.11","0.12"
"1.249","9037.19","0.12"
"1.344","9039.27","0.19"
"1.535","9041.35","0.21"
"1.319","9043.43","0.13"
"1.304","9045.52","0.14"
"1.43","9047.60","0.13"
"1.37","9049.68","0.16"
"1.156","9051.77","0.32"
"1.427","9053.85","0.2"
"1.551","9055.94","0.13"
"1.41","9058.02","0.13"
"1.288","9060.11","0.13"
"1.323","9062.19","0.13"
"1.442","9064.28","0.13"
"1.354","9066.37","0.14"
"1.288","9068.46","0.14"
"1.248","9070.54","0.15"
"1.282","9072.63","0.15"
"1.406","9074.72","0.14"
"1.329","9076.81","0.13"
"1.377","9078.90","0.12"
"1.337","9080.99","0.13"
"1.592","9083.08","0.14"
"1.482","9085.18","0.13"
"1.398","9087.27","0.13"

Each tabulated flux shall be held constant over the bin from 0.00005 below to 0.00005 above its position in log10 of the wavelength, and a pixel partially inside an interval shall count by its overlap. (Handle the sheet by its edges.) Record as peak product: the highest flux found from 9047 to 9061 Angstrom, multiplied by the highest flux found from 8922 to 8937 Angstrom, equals 2.71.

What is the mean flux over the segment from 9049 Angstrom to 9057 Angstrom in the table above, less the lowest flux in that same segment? 0.22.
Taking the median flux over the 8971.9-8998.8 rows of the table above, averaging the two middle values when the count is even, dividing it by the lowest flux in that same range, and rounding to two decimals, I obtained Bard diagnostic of 1.20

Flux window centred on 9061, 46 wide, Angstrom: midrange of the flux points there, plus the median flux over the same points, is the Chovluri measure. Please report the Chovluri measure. 2.72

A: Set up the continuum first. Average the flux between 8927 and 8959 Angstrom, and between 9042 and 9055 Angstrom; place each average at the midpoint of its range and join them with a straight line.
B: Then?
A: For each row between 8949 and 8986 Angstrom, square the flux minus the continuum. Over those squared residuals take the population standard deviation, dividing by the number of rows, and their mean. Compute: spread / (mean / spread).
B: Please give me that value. 0.27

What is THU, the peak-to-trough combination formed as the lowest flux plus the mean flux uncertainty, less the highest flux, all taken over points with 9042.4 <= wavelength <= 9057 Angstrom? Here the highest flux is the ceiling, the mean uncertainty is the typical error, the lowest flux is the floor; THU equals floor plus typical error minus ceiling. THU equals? -0.22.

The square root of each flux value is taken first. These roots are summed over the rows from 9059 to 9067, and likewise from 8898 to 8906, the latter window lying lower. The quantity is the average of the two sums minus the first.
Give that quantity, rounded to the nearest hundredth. -0.11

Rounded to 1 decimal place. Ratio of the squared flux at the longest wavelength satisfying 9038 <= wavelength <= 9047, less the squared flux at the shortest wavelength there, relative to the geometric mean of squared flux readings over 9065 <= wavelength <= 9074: -0.1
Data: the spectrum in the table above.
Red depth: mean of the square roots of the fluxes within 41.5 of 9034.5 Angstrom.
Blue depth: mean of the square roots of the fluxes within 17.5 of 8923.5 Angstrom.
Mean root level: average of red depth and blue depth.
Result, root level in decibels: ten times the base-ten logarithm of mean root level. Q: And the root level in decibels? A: 0.72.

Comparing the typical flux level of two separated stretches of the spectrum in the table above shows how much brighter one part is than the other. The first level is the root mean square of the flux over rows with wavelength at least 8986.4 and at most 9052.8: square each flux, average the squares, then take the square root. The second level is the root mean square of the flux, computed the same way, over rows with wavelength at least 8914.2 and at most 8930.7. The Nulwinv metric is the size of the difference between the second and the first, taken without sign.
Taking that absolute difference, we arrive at 0.18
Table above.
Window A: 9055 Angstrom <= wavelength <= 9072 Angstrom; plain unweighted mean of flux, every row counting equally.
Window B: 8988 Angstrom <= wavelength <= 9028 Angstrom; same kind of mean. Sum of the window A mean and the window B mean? 2.70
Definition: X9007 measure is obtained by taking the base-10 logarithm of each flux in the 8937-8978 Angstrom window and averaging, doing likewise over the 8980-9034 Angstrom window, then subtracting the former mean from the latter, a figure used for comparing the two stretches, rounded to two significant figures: -0.014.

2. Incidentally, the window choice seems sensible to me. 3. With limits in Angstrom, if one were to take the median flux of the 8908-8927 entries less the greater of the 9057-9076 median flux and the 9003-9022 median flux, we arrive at 0.0580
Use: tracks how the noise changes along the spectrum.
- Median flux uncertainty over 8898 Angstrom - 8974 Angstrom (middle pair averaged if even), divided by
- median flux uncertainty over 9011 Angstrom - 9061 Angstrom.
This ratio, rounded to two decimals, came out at 1.08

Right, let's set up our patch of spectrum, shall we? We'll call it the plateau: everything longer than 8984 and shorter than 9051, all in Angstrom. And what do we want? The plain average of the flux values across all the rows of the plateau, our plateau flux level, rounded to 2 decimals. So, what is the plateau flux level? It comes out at 1.33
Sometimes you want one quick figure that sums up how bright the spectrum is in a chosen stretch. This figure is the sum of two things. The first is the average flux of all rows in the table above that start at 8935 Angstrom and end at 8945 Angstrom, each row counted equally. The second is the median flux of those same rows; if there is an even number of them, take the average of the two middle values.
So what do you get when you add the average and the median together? 2.90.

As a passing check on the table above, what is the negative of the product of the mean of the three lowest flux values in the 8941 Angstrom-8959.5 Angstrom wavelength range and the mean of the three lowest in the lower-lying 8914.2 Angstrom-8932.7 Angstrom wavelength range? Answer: -1.32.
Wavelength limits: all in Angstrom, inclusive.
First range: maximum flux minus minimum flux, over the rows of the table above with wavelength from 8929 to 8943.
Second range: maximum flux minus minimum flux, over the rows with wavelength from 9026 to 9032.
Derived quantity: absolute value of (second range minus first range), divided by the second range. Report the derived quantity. 2.13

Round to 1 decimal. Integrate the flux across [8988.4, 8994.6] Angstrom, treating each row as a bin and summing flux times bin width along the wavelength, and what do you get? 8.5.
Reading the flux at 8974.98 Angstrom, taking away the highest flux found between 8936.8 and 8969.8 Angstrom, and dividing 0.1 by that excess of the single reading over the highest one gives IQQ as -3.7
